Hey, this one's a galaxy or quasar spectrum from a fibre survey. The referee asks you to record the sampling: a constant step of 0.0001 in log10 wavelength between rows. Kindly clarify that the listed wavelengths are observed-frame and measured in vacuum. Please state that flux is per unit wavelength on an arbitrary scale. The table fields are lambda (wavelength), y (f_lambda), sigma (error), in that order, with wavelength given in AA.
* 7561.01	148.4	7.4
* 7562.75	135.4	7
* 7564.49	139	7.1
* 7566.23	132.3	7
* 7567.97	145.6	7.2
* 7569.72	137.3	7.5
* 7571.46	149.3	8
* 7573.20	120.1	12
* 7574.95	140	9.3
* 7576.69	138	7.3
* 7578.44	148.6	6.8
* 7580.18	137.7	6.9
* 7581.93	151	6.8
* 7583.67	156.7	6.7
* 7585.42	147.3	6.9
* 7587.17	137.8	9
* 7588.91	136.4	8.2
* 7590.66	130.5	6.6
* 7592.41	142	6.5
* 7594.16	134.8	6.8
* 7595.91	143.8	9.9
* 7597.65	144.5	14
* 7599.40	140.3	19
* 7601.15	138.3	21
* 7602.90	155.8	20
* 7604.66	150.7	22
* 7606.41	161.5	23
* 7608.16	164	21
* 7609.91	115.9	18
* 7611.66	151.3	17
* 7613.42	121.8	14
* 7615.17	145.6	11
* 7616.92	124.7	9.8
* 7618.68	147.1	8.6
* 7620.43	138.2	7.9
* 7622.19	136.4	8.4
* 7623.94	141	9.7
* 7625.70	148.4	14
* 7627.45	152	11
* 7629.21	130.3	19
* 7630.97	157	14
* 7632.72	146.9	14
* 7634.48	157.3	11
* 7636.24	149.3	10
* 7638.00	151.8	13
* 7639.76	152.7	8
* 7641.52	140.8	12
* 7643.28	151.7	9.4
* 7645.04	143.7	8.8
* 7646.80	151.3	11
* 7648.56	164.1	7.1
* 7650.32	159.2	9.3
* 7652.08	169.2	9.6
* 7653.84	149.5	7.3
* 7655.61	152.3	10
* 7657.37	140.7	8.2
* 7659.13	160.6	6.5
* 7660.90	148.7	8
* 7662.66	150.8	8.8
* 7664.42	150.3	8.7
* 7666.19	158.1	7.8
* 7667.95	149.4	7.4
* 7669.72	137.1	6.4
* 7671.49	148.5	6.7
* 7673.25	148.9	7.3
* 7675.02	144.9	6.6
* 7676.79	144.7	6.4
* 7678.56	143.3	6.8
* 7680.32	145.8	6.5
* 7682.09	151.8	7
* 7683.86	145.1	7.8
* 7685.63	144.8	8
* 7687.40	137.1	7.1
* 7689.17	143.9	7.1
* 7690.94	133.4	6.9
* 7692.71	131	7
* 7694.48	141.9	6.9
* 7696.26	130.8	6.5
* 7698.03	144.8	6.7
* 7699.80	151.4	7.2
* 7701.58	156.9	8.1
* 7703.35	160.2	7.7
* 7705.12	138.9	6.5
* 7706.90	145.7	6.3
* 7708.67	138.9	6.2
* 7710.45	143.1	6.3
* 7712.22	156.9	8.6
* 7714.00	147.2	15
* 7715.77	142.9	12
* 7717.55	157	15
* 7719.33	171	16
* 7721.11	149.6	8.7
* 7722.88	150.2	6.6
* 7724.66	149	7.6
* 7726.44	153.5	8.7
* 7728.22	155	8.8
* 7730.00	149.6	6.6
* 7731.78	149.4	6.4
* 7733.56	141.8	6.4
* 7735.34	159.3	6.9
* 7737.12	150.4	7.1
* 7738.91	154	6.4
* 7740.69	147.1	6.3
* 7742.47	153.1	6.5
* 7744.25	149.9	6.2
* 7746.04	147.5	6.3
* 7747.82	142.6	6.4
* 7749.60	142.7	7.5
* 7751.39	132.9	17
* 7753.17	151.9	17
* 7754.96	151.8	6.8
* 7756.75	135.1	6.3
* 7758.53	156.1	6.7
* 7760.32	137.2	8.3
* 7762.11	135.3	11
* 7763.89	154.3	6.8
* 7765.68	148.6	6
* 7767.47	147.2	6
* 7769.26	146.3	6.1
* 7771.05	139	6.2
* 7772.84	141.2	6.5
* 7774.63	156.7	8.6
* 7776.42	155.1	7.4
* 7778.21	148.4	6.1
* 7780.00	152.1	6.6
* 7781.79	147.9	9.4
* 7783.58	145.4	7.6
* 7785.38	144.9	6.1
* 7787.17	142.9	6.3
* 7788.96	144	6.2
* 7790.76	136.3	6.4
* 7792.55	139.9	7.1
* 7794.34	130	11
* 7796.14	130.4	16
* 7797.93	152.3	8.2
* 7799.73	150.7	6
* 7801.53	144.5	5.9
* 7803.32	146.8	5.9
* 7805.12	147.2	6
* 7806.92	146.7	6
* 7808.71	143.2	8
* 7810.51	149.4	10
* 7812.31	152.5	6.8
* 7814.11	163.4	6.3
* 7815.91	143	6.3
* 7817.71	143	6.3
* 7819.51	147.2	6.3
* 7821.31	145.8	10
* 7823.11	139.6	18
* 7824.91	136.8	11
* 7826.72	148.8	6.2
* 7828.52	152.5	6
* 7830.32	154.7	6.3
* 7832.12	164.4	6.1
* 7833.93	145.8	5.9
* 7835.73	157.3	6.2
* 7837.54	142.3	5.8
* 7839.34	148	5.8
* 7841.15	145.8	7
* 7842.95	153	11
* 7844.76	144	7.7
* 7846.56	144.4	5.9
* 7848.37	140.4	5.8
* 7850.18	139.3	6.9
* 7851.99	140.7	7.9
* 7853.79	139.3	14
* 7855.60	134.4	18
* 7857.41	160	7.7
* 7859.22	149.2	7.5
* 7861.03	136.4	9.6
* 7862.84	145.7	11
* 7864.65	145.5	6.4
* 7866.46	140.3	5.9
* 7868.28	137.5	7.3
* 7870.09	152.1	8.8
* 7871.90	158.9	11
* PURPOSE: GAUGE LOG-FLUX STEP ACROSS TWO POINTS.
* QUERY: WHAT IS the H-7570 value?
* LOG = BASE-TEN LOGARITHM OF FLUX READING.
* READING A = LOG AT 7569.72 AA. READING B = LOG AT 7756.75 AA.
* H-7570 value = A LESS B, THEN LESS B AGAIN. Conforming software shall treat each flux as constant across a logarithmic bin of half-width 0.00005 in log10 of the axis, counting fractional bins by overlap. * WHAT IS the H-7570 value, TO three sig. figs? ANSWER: -2.12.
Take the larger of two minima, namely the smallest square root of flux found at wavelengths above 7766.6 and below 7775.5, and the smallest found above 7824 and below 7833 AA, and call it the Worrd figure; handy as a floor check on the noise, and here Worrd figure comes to 11.8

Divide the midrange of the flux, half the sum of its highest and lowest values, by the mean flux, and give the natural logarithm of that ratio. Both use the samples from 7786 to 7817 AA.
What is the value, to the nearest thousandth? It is 0.012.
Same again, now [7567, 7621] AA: -0.013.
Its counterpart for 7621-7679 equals 0.002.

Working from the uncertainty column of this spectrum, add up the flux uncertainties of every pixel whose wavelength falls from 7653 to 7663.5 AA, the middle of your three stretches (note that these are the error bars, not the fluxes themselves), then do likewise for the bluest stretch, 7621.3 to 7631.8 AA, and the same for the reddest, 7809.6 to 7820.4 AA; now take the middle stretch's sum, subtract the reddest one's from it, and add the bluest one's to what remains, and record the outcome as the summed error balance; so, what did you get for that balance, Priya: 83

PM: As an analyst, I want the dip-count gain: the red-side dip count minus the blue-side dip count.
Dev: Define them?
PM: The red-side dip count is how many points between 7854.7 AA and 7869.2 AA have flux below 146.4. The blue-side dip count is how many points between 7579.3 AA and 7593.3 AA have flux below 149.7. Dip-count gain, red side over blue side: 0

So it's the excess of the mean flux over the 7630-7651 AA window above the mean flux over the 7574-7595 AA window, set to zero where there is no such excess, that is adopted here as 10.4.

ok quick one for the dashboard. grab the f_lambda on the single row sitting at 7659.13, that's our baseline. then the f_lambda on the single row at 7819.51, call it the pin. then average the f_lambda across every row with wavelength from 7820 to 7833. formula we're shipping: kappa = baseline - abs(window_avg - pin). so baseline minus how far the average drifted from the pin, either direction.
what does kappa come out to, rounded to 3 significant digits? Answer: 159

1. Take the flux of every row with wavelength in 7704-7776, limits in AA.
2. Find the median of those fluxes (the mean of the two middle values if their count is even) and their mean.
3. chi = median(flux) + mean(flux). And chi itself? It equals 297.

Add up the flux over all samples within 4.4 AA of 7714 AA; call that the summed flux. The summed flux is 747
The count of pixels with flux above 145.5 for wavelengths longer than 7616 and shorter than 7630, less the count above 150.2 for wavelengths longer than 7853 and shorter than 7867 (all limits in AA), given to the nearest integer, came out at 2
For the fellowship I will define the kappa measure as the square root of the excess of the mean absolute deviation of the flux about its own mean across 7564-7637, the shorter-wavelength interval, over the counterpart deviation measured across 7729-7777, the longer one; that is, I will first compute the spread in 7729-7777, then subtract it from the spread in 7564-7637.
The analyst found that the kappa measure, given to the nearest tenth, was 1.7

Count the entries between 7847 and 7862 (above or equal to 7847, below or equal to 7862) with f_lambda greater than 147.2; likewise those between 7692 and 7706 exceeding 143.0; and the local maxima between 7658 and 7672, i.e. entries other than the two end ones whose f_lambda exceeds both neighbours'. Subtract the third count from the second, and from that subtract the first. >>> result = 0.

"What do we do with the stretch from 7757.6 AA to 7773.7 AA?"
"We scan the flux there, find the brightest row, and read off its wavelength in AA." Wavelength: 7758.53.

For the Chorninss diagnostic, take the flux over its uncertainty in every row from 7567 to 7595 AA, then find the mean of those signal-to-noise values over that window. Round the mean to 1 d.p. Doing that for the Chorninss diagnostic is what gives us 19.0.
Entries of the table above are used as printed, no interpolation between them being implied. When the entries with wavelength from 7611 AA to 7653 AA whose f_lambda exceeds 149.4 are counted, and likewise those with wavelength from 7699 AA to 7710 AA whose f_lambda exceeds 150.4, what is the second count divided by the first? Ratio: 0.3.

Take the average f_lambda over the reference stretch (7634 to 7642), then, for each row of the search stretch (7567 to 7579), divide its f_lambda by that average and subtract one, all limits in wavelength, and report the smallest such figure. -0.20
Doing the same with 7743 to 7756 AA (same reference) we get -0.12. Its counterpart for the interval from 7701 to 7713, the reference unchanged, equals -0.08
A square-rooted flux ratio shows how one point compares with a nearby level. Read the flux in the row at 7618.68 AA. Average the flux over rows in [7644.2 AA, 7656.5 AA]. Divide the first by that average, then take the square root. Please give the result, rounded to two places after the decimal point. 0.97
